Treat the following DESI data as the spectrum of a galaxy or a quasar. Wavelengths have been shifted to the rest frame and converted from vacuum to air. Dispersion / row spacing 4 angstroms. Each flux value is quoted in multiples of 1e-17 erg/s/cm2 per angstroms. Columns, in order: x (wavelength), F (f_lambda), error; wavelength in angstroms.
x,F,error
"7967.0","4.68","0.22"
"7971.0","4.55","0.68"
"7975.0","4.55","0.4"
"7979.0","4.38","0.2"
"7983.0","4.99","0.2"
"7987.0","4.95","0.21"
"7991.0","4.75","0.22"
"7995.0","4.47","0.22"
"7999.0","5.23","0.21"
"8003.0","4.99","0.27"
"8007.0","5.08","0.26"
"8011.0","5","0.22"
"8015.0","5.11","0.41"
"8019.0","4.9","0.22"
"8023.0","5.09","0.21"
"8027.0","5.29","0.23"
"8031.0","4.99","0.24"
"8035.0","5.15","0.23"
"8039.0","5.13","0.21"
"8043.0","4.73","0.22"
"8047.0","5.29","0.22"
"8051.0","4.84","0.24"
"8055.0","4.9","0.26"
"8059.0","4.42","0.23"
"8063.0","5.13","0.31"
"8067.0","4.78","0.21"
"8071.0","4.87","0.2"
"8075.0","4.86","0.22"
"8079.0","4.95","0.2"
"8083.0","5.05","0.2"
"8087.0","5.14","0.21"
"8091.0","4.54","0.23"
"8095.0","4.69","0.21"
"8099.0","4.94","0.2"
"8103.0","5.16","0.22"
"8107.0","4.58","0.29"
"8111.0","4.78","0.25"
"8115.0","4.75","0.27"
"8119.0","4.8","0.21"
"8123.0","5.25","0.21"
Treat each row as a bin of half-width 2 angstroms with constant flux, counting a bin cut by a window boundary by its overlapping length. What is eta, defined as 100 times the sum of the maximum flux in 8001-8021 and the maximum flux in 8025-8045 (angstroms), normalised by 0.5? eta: 2080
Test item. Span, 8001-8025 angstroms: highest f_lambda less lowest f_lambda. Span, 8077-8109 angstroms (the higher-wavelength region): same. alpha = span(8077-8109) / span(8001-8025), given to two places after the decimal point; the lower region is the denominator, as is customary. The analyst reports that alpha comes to 2.95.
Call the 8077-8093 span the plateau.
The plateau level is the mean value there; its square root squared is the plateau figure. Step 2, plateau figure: 4.92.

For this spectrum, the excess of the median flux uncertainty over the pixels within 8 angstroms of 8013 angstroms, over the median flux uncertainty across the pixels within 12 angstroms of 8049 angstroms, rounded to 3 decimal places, 0.015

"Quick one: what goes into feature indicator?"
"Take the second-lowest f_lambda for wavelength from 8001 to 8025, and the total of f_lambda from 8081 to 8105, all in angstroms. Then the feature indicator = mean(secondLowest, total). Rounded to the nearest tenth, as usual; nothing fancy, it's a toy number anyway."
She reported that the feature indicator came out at 17.3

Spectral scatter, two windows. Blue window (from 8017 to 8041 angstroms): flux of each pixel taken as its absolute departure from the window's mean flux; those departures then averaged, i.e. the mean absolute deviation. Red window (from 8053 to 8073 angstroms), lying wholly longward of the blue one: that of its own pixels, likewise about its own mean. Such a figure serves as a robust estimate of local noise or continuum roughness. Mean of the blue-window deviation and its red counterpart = 0.137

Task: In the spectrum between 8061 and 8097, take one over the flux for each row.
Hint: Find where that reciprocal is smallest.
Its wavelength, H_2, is 8087.0 angstroms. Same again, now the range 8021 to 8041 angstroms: 8027.0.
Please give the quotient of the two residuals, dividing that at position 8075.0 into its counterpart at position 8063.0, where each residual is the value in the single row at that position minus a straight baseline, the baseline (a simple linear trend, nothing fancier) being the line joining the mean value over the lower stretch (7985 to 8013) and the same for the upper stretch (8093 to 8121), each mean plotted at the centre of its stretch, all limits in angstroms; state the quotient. 21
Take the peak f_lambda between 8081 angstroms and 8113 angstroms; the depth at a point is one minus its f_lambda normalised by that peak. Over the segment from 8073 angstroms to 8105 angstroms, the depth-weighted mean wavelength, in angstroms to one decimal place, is 8088.6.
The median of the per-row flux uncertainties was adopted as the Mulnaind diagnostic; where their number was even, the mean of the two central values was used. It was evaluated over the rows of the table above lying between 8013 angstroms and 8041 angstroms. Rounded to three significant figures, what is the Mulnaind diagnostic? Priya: 0.230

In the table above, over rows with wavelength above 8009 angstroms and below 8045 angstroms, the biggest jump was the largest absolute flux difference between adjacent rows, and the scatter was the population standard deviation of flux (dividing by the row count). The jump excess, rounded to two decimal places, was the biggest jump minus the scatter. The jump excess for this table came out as 0.25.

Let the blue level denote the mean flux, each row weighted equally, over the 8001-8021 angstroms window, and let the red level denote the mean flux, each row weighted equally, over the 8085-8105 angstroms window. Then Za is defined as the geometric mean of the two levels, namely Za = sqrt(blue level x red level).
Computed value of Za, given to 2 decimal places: 4.95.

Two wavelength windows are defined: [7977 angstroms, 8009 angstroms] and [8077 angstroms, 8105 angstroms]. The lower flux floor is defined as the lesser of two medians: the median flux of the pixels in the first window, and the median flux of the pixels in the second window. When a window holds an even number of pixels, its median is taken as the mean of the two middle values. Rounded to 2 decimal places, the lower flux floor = 4.95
